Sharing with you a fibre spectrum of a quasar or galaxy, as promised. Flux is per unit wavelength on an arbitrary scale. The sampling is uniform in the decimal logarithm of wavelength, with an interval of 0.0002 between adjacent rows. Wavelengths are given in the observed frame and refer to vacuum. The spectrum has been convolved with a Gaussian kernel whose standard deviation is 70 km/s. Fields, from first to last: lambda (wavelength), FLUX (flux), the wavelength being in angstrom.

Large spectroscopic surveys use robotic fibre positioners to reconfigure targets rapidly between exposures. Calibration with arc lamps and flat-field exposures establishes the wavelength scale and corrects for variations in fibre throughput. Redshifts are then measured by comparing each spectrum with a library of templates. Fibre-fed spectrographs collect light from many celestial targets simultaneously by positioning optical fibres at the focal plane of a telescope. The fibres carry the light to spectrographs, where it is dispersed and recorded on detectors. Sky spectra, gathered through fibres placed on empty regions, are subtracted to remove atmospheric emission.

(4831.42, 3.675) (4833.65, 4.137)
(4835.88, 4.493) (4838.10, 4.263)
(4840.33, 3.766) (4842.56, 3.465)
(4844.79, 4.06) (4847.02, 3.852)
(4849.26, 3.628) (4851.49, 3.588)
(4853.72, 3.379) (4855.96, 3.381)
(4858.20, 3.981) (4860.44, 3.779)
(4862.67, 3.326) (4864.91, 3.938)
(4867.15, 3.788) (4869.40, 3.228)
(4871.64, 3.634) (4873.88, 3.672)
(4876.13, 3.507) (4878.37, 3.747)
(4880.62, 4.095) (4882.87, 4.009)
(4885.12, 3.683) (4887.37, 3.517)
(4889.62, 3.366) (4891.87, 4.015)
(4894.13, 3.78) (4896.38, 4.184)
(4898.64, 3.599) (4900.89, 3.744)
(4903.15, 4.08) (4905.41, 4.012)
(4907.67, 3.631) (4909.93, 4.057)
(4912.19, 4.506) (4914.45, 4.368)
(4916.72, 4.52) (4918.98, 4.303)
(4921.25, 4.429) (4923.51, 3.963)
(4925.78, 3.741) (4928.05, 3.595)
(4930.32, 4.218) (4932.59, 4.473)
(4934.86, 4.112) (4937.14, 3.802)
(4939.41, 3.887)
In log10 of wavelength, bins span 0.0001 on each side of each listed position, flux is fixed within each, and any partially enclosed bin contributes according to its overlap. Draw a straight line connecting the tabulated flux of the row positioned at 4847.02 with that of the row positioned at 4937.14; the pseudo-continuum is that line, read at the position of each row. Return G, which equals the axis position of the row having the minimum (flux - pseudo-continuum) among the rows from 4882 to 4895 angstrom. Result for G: 4889.62 angstrom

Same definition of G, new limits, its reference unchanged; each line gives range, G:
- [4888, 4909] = 4889.62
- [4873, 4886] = 4876.13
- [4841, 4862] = 4853.72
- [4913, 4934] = 4928.05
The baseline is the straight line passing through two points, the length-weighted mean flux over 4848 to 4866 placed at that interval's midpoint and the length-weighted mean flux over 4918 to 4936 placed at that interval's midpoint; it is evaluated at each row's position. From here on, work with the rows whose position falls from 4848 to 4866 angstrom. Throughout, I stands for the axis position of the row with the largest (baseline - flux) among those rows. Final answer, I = 4862.67 angstrom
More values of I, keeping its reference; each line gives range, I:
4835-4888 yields 4869.40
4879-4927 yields 4889.62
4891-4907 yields 4898.64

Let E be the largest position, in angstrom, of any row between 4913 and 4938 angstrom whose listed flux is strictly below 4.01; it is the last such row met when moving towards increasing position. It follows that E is 4937.14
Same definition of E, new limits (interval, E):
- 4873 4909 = 4907.67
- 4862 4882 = 4878.37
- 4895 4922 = 4907.67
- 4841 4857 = 4855.96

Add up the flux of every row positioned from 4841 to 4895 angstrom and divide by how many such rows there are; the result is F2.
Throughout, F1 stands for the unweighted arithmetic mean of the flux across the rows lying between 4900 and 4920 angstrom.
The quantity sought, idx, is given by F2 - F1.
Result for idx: -0.45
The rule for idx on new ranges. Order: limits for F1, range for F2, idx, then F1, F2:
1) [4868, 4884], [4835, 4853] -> 0.19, 3.70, 3.89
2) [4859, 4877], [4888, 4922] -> 0.43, 3.61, 4.04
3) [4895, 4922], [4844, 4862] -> -0.41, 4.12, 3.71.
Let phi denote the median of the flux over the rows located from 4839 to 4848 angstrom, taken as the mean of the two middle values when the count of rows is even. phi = 3.8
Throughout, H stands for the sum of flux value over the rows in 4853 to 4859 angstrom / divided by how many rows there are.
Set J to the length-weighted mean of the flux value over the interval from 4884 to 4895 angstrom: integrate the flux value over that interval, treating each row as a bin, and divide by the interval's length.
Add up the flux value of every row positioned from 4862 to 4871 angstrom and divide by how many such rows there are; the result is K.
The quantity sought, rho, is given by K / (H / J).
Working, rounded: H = 3.58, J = 3.67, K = 3.57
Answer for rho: 3.66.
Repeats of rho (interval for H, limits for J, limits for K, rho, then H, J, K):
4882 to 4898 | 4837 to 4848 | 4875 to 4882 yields 3.87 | 3.79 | 3.88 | 3.78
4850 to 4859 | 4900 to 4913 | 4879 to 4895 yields 4.22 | 3.58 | 4.00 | 3.78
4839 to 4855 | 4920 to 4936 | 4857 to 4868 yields 4.17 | 3.68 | 4.08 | 3.76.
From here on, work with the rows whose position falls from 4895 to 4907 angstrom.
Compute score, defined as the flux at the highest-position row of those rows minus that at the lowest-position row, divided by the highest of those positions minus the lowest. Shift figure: -0.02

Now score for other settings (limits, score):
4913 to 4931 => -0.01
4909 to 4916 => 0.07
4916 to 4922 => -0.02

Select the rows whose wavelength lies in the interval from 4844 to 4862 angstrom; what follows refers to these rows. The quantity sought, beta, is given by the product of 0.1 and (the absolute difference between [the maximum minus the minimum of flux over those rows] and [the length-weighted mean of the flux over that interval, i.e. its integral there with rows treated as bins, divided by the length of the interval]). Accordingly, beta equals 0.301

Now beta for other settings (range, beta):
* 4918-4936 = 0.322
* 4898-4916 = 0.312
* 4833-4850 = 0.293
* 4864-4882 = 0.283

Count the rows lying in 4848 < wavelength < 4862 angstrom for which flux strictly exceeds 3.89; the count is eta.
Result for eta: 1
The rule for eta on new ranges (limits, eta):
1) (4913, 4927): 5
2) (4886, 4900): 2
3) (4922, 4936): 4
